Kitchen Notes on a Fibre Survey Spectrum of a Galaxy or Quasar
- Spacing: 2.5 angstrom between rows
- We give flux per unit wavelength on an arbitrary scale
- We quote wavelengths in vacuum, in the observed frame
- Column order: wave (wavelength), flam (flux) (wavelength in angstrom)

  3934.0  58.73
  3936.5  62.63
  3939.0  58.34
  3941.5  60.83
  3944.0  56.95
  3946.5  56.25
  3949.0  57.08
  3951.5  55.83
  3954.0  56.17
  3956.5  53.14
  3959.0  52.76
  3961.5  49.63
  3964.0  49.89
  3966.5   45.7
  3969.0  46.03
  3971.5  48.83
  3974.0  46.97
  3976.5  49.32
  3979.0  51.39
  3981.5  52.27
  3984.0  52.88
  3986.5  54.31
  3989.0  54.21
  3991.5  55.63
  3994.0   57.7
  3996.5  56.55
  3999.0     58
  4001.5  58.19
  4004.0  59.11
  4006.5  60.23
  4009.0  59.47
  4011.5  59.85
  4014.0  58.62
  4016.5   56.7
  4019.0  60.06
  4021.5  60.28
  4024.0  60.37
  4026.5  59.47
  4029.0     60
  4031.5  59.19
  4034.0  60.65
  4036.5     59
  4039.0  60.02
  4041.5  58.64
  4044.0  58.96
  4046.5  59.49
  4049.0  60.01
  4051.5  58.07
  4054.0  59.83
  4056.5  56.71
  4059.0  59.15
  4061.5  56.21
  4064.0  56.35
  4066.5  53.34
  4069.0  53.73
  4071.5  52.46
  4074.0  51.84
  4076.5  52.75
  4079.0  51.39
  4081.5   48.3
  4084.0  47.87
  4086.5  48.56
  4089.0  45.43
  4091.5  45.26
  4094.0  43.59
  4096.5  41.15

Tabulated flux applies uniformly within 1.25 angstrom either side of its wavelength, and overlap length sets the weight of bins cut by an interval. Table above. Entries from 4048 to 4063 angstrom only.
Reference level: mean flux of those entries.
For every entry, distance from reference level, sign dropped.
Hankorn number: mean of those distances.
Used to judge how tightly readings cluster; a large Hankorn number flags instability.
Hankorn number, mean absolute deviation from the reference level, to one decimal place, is 1.3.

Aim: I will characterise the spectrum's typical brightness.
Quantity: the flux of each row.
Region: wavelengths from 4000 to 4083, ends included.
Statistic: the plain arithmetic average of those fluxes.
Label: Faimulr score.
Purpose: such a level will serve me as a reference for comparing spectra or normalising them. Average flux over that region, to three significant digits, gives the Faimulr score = 57.5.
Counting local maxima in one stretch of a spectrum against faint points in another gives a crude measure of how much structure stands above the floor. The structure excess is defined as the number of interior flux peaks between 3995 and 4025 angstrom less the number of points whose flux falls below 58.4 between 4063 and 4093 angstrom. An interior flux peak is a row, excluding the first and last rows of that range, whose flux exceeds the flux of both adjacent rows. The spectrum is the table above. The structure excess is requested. -10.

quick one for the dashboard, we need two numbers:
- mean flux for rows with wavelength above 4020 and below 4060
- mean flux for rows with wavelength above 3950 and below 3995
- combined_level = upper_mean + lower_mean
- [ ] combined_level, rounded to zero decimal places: 111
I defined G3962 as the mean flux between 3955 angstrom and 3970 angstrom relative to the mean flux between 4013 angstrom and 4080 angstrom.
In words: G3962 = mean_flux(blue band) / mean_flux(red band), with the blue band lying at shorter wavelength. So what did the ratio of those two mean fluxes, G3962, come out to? 0.86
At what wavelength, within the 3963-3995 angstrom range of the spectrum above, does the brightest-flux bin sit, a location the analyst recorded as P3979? 3994.0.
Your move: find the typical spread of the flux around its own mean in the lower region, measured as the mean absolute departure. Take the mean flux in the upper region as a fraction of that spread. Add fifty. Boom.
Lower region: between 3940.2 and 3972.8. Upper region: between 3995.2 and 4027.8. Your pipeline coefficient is 65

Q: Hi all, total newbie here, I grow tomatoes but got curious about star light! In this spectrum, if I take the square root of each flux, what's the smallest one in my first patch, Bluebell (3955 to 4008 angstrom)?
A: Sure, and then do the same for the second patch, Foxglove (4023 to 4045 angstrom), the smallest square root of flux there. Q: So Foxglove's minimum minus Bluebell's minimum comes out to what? 0.9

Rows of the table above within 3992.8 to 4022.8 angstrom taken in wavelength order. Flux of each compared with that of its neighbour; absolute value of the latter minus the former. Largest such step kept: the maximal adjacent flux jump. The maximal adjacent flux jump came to 3.4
